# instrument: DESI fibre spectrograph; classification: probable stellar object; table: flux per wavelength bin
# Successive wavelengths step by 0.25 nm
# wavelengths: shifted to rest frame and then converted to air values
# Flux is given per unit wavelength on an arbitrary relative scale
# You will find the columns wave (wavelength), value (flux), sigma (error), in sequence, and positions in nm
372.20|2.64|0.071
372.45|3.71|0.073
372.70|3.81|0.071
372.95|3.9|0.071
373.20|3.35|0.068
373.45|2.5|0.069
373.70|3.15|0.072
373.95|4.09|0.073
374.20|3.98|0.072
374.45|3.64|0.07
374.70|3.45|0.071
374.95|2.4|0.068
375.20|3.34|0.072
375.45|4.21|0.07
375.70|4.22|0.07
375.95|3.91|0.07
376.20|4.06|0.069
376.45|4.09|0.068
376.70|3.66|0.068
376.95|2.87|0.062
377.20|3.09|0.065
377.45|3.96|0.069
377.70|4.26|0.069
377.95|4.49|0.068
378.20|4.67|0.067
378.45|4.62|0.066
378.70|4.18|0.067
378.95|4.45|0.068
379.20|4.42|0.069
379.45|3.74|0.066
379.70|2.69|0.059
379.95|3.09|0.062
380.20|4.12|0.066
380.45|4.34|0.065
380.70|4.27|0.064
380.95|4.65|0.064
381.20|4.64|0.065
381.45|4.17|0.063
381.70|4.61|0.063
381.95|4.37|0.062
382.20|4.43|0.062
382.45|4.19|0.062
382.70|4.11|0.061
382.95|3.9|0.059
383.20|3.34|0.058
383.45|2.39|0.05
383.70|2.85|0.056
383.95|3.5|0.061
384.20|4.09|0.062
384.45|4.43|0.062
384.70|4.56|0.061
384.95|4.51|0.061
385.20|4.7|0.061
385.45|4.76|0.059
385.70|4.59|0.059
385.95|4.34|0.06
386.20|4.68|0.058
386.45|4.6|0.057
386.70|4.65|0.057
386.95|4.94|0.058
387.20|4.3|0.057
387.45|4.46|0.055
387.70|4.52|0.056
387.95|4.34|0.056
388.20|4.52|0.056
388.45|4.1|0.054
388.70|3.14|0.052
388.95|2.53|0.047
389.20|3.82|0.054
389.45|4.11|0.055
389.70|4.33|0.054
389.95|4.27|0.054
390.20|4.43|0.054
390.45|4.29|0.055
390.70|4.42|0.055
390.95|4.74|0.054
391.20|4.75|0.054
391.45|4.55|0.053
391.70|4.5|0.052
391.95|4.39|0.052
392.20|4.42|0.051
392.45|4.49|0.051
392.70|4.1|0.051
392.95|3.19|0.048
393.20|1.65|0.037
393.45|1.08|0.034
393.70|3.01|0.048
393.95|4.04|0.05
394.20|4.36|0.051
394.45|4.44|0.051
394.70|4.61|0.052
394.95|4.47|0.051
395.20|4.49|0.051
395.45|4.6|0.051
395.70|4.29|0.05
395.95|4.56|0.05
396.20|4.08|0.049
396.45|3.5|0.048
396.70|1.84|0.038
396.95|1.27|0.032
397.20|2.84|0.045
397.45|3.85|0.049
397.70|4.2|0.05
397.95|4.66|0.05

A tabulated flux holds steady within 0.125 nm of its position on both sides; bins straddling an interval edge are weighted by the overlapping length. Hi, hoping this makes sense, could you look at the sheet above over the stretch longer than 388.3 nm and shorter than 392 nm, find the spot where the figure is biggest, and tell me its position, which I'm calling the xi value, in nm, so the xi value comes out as 391.20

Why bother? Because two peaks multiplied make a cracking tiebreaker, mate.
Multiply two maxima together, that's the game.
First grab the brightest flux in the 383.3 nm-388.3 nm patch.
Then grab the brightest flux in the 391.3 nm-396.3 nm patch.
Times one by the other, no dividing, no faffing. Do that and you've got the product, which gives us 22.8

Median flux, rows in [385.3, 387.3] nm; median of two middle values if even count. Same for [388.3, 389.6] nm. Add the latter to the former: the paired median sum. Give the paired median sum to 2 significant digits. 8.4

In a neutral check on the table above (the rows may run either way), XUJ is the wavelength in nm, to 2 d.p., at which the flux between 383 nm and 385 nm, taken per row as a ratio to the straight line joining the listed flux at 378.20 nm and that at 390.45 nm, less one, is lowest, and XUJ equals 383.45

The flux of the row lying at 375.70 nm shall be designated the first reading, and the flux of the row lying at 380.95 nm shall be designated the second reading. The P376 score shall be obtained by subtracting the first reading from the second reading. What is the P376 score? 0.4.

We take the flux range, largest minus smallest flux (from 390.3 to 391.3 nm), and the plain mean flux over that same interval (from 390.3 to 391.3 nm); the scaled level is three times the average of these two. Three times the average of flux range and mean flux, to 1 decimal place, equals 7.5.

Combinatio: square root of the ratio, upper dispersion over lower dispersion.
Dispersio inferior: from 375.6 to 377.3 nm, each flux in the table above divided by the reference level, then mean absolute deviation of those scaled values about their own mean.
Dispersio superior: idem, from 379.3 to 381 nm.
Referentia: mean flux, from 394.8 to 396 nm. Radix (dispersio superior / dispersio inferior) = 1.16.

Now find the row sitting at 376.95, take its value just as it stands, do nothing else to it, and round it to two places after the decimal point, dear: 2.87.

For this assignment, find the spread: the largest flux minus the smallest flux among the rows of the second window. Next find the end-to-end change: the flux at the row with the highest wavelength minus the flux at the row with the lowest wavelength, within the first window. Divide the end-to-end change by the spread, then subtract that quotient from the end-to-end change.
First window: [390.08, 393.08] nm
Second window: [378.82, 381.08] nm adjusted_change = -0.61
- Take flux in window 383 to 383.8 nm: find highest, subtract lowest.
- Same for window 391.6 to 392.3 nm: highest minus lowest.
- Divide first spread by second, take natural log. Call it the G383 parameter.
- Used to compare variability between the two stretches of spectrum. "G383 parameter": 2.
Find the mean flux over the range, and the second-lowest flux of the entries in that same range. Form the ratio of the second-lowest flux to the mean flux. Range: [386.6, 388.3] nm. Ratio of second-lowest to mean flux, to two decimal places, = 0.96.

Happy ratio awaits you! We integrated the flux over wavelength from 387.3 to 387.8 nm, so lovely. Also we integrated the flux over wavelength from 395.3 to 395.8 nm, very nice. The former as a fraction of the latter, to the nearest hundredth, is 1.01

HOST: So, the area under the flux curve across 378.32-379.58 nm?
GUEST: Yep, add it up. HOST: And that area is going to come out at 5.4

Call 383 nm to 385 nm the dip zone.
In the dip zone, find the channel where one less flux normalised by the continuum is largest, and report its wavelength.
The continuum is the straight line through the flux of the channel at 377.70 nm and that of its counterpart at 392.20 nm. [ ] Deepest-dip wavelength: 383.45 nm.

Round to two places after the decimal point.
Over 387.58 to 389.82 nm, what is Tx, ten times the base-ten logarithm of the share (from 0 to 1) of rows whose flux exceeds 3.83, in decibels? -1.76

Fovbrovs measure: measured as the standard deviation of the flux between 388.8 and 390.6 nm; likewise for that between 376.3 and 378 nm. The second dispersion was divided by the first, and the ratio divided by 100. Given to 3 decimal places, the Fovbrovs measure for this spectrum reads 0.009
